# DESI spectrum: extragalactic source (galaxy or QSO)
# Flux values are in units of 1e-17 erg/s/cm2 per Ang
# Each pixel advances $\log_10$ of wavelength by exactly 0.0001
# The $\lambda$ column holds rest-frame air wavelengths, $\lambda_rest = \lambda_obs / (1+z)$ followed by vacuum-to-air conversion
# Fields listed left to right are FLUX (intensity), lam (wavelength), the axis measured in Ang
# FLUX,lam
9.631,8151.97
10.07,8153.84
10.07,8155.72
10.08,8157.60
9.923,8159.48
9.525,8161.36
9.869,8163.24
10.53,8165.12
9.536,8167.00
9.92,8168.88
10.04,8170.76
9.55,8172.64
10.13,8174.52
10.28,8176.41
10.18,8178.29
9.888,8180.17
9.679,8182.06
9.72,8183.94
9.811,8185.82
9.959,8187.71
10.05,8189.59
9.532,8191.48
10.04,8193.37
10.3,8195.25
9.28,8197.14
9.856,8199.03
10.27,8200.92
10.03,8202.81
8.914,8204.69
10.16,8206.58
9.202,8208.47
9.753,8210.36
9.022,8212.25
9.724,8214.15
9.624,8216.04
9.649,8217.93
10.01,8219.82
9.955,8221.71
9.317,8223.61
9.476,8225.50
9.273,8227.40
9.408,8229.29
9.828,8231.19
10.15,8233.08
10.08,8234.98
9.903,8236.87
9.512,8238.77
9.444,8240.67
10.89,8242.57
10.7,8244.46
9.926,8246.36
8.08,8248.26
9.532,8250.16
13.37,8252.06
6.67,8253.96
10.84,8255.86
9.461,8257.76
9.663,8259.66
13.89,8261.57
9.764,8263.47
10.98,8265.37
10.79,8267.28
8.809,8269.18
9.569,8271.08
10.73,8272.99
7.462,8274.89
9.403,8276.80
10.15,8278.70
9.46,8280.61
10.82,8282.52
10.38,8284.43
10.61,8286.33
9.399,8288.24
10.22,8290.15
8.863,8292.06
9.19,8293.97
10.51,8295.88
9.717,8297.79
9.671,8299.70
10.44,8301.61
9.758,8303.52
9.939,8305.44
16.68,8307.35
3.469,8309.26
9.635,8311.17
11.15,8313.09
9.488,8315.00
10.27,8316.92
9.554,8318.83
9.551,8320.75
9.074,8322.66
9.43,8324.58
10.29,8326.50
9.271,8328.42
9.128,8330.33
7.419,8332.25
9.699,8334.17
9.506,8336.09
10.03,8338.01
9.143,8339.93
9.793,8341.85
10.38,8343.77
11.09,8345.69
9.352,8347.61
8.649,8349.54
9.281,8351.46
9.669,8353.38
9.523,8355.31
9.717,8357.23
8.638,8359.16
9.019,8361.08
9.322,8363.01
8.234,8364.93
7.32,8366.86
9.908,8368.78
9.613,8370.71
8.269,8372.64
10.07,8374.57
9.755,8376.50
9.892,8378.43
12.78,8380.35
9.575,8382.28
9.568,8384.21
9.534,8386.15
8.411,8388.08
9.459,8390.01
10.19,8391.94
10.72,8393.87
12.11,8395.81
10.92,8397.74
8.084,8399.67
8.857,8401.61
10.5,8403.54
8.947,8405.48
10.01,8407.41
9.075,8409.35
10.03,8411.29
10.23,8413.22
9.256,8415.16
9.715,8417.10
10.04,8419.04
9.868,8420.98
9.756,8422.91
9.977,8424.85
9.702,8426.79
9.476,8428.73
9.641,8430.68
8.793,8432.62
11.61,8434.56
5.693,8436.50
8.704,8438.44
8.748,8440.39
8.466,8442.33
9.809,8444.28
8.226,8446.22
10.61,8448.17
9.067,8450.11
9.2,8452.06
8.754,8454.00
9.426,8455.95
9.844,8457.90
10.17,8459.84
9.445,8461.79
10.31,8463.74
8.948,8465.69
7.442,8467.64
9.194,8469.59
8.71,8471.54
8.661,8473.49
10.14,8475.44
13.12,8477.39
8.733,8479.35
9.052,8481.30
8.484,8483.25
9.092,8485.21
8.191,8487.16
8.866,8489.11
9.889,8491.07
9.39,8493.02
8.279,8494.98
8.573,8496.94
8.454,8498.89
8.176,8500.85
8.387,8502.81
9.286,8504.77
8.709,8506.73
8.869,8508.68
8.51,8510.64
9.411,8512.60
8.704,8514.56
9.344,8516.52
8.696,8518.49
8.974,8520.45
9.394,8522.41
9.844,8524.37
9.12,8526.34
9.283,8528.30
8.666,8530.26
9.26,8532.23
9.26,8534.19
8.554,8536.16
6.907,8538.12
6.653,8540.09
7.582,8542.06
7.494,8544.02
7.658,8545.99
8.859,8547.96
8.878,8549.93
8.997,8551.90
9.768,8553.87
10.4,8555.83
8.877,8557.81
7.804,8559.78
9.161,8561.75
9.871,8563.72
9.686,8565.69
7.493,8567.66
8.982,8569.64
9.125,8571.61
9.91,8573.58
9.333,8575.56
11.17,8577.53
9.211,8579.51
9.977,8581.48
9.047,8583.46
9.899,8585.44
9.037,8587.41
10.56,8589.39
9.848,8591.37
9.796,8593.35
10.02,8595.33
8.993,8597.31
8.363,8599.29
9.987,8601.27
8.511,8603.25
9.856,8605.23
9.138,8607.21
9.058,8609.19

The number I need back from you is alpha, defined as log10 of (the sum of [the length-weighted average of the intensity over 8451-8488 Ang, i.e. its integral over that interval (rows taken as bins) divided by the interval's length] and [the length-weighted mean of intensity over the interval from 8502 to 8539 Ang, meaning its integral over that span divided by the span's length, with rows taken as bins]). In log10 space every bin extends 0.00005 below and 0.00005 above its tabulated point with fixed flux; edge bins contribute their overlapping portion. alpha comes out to 1.261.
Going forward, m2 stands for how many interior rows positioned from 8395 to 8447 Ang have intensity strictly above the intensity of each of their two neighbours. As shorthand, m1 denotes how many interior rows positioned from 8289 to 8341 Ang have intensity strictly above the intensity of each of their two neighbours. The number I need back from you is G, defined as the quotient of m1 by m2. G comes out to 0.89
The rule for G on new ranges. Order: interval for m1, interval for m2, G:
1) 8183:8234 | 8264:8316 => 0.89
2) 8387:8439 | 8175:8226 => 1.14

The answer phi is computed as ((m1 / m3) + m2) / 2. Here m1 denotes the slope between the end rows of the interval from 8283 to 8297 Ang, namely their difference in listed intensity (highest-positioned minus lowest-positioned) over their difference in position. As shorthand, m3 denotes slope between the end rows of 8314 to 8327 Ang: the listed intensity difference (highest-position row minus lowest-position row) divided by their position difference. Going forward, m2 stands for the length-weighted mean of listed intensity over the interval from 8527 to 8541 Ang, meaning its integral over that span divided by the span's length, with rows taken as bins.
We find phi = 4.3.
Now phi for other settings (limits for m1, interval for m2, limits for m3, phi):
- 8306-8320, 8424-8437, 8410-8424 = 17.9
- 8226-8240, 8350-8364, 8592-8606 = 6.7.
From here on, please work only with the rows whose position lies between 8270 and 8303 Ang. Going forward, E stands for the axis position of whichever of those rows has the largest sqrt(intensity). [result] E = 8282.52 Ang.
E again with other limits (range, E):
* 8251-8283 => 8261.57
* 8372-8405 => 8380.35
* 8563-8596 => 8577.53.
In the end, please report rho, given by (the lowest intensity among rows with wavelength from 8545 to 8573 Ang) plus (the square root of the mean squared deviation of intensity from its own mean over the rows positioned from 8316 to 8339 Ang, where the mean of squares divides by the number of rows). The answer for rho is 8.2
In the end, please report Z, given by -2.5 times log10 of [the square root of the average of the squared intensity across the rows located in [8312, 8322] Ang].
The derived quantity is -2.50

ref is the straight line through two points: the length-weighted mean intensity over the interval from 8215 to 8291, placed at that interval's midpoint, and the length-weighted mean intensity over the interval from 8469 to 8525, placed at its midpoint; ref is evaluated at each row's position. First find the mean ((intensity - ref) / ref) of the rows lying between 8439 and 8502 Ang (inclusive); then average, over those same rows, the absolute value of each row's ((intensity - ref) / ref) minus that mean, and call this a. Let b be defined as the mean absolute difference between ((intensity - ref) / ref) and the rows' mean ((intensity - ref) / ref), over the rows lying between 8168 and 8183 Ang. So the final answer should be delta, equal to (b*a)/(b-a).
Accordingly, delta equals -0.03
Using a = 0.076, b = 0.02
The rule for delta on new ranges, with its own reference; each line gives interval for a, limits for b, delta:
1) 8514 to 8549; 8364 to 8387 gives 1.08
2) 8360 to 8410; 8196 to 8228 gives -0.05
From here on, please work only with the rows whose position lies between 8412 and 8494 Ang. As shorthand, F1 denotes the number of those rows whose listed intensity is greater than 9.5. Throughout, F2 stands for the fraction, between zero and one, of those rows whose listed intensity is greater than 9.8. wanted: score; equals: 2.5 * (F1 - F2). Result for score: 42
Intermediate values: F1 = 17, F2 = 0.31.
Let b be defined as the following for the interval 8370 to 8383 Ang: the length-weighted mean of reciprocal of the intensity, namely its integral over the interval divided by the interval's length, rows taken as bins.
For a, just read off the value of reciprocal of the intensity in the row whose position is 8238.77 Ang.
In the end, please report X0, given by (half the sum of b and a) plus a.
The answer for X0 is 0.208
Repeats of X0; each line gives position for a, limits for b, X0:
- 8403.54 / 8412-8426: 0.194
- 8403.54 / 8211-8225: 0.195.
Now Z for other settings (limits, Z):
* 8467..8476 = -2.37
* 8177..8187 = -2.48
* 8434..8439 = -2.39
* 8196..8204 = -2.49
